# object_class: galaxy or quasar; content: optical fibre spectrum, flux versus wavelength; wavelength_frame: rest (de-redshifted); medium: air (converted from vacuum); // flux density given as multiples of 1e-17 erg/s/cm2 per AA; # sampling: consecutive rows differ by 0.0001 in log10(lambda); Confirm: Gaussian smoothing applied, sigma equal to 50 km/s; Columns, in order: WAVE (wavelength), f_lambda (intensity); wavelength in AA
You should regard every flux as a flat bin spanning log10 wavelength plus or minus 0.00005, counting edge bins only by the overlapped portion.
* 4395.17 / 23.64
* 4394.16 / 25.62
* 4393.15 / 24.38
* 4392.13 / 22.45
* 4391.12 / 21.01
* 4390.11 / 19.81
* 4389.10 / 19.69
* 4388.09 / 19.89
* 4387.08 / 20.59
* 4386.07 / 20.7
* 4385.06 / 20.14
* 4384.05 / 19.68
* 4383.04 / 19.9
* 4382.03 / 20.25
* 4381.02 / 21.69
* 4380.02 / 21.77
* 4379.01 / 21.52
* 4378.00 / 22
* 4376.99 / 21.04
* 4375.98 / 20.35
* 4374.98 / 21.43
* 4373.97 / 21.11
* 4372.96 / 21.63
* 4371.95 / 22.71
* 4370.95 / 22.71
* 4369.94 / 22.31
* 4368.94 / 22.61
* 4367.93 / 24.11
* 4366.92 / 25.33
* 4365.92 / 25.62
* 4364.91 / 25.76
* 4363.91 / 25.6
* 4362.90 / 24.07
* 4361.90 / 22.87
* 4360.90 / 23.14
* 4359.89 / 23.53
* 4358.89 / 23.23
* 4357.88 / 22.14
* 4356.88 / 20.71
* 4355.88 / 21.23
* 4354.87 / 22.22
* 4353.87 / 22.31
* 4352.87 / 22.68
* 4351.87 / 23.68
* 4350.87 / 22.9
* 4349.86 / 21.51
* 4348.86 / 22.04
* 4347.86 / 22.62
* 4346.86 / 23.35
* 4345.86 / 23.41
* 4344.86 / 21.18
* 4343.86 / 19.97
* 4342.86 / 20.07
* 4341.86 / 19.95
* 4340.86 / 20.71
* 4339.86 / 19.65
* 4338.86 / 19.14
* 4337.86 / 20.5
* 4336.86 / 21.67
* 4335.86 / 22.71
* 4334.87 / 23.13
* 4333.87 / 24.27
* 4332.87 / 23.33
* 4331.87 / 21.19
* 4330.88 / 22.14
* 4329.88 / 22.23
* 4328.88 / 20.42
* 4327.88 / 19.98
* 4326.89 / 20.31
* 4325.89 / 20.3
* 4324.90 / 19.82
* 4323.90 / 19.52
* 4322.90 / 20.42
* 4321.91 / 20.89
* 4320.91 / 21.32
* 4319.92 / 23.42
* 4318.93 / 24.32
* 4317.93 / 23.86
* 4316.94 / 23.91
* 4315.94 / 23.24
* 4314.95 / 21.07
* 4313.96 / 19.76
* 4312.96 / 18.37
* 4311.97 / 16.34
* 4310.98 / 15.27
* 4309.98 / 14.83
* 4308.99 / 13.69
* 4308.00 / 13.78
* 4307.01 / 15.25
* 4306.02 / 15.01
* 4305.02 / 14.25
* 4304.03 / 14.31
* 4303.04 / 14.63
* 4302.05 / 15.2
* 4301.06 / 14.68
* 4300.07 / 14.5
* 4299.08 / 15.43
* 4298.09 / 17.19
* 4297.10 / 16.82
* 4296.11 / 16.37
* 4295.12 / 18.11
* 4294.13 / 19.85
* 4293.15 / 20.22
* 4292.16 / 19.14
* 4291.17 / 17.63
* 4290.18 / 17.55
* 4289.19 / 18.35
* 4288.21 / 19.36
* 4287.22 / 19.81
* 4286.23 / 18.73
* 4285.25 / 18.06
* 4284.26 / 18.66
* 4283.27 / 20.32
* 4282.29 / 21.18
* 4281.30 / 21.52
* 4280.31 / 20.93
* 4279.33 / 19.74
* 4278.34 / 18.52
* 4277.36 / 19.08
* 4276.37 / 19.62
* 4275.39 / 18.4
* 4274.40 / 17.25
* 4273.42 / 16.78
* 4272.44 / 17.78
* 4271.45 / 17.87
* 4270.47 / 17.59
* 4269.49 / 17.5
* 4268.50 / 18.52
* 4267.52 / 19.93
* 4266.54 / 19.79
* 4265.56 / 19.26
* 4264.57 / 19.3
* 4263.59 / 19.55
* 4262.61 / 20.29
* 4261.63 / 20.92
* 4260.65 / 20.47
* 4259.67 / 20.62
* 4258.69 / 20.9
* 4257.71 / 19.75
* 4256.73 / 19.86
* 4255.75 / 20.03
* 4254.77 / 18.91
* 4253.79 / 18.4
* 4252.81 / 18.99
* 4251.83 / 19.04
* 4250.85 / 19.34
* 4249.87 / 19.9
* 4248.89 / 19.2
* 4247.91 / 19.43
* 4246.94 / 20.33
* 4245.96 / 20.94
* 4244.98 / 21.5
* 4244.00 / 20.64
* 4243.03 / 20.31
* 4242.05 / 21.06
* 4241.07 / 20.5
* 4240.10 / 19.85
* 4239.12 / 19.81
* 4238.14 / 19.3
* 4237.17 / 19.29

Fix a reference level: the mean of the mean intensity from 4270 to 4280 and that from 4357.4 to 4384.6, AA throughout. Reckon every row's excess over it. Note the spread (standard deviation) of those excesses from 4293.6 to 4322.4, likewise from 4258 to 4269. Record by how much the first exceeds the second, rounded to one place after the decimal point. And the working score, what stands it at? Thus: 2.8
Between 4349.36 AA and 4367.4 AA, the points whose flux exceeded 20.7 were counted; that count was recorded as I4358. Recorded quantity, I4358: 18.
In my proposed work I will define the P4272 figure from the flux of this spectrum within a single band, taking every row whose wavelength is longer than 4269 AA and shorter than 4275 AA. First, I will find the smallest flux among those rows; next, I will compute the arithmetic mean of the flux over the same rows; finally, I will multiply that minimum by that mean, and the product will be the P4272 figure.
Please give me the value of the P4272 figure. 293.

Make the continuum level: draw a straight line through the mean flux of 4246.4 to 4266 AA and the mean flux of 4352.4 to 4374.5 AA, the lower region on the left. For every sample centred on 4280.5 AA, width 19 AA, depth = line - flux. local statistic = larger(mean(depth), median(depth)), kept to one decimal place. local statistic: 1.9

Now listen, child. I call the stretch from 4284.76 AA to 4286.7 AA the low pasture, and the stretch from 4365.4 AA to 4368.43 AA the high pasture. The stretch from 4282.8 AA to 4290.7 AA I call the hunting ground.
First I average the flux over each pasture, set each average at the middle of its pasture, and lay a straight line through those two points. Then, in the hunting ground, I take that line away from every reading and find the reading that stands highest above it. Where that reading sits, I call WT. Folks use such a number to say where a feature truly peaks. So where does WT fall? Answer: 4283.27 AA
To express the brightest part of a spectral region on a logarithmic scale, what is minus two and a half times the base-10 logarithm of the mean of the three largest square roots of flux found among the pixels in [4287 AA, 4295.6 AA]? -1.625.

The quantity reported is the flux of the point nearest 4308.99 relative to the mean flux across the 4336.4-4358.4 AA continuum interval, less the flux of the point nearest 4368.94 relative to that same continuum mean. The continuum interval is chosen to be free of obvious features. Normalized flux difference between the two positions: -0.41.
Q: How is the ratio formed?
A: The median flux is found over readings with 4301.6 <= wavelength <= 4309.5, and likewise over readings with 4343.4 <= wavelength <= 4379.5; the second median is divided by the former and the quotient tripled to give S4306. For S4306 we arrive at 4.7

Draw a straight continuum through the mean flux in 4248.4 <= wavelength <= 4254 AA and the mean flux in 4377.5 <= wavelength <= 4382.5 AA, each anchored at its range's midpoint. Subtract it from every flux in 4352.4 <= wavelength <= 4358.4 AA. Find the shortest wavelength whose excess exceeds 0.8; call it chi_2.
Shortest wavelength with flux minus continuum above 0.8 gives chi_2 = 4352.87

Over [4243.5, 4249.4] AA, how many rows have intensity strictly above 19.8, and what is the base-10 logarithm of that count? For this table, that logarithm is 0.60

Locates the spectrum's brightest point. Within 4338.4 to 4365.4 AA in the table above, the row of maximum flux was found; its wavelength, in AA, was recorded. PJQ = 4364.91 AA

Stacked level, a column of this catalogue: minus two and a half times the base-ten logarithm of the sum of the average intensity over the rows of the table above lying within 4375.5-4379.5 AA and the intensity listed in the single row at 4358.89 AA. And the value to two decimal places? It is -4.12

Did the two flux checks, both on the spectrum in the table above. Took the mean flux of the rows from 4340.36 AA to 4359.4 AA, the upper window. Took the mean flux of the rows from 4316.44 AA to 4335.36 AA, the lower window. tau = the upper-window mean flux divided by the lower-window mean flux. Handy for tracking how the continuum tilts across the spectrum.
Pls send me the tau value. 1.00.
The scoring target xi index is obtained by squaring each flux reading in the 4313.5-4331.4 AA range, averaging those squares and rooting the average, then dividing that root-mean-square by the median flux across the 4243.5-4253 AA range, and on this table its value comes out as 1.10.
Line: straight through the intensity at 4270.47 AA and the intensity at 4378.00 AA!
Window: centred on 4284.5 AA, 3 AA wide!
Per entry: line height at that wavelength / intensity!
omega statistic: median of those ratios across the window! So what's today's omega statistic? 0.97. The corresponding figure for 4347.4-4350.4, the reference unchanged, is 0.94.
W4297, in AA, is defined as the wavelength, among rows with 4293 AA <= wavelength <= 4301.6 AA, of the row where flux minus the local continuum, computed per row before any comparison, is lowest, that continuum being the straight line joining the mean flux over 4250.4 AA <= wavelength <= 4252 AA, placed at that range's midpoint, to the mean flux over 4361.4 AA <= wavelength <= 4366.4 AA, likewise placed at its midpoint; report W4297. 4300.07 AA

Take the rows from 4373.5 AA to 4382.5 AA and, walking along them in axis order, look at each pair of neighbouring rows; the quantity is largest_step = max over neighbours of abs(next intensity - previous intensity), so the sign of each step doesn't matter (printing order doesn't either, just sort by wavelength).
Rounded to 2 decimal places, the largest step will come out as 1.44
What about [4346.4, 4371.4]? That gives 1.53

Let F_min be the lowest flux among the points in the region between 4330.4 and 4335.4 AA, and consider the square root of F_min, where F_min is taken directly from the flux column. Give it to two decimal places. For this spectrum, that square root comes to 4.60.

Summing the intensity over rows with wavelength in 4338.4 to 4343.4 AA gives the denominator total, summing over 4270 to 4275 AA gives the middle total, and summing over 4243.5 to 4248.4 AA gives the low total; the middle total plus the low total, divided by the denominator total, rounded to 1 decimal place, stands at 1.9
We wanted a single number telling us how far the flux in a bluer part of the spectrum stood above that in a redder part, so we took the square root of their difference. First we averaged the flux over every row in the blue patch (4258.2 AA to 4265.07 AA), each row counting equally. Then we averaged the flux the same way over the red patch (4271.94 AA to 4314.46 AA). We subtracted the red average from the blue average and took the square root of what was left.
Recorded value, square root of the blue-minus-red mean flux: 1.7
